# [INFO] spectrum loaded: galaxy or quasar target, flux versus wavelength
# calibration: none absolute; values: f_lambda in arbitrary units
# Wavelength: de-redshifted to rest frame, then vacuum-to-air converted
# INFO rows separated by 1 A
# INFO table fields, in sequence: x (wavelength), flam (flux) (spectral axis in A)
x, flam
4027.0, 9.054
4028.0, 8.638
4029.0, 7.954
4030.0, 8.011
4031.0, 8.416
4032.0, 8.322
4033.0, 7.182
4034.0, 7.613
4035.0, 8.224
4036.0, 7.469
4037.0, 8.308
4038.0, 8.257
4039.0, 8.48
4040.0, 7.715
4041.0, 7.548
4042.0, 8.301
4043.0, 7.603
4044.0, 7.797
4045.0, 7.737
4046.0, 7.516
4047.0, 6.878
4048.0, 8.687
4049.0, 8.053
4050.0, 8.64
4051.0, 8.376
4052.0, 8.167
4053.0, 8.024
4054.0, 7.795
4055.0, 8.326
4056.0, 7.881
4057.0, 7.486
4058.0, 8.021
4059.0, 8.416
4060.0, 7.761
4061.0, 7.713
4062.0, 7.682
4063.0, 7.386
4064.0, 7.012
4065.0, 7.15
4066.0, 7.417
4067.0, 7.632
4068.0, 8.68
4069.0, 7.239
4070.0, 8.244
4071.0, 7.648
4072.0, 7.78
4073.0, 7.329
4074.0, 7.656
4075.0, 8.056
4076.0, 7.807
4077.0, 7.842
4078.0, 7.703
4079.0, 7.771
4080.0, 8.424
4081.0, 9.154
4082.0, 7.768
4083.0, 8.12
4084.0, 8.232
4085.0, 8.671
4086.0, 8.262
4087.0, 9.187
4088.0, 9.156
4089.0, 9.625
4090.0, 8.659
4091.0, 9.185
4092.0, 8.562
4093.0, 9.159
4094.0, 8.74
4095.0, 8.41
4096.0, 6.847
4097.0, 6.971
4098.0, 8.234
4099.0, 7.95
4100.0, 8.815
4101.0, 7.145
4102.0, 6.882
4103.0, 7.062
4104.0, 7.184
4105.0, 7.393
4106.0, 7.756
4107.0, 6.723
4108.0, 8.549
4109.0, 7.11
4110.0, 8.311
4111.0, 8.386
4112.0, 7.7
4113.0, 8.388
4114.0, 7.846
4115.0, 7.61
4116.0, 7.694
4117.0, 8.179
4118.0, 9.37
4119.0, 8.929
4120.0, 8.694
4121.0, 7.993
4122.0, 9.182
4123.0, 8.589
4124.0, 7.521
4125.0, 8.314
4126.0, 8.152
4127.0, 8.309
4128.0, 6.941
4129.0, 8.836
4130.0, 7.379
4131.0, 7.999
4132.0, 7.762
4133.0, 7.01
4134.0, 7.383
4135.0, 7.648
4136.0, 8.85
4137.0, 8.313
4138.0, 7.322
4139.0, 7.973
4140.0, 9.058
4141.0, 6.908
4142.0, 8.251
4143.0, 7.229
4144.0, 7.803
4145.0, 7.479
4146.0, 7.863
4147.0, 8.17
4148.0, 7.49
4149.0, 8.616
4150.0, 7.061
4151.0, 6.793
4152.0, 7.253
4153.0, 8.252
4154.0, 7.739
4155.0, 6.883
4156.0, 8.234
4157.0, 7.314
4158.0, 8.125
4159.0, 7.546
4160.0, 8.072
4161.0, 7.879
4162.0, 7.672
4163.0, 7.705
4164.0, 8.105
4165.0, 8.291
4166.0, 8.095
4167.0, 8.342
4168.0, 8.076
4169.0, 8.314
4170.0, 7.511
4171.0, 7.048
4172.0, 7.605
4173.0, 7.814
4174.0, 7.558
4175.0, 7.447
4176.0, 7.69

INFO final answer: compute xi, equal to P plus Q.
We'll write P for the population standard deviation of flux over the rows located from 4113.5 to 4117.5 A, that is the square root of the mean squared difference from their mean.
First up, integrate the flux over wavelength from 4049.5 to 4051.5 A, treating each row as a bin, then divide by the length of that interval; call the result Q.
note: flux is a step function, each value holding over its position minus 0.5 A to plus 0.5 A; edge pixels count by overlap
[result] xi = 8.73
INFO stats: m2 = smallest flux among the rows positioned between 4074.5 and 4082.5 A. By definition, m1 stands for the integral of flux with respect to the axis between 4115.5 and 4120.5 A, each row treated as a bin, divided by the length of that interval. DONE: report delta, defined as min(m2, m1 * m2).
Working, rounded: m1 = 8.57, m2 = 7.703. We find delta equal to 7.7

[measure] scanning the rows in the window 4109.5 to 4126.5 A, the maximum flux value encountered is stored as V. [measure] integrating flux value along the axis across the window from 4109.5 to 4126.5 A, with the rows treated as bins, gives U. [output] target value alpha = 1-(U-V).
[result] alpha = -130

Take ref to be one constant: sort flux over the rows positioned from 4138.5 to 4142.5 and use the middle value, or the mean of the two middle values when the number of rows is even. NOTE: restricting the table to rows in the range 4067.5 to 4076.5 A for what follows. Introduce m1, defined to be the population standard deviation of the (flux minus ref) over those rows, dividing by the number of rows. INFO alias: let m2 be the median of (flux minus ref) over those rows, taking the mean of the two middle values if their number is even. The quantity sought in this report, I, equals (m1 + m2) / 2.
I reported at 0.05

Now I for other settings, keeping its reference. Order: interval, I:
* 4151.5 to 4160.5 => 0.05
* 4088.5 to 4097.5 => 0.72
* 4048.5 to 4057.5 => 0.13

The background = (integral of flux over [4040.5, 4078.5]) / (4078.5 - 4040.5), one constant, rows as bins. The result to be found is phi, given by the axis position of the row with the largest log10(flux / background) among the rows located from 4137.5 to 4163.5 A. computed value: 4140.0 A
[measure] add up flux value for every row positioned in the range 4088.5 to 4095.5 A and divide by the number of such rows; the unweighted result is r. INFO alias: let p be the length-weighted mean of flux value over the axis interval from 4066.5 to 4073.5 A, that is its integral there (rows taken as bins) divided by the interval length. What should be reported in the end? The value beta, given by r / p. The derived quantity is 1.14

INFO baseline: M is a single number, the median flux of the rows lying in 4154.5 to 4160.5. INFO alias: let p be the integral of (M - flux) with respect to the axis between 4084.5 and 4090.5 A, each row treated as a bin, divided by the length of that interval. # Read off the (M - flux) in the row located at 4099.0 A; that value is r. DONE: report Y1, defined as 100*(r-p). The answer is 98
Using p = -1.1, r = -0.1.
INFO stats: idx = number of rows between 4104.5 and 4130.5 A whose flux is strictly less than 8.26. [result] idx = 14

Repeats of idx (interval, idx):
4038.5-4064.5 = 19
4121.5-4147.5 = 18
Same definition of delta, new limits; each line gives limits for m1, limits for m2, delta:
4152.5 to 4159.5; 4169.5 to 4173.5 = 7.0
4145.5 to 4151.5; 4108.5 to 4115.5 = 7.1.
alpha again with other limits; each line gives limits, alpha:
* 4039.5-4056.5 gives -125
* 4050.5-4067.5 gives -123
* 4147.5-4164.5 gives -121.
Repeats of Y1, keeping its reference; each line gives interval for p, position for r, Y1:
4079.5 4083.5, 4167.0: 2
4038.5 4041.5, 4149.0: -70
